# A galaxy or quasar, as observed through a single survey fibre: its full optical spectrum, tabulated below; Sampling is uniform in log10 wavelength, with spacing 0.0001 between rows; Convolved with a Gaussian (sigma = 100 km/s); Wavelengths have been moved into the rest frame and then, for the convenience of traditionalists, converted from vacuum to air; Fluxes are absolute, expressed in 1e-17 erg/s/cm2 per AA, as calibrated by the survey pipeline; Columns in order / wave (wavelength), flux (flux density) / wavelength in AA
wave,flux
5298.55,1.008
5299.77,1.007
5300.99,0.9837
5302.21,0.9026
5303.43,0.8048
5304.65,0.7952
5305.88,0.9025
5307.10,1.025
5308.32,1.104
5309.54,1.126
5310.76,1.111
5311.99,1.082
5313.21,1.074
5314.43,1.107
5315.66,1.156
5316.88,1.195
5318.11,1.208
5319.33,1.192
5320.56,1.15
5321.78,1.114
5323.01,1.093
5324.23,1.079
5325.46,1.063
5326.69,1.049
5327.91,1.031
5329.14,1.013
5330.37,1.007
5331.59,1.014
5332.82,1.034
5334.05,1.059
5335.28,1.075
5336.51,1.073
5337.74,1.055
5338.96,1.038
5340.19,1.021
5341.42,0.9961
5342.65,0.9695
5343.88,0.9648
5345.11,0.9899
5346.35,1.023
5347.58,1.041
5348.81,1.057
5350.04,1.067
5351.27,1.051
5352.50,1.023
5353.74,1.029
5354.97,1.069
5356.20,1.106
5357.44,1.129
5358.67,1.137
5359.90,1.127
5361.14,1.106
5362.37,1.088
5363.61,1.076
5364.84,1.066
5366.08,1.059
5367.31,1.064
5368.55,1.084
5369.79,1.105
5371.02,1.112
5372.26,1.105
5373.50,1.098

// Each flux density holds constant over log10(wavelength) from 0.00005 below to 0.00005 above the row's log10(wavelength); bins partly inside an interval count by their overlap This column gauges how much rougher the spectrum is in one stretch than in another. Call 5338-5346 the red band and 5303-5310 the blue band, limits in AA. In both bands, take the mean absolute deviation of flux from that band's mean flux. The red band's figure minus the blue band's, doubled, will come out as -0.21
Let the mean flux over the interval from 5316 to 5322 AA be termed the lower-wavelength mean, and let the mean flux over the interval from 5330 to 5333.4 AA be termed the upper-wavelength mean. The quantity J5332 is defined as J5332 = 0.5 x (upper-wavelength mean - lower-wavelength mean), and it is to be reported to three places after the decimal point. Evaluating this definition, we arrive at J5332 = -0.077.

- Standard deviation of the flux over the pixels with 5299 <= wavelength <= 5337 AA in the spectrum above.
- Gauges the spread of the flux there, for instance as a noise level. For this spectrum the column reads 0.10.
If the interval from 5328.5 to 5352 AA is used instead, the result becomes 0.03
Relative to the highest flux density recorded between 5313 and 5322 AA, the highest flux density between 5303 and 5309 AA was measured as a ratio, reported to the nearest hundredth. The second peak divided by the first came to 0.91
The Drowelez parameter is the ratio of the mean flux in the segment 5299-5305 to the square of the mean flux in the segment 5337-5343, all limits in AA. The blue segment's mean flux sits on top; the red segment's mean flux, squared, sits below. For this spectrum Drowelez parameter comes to 0.871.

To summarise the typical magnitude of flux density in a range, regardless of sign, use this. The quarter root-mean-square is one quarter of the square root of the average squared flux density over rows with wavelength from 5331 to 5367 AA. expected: 0.264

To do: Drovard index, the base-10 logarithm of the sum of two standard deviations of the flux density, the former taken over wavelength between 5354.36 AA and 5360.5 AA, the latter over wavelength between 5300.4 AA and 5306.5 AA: -1.0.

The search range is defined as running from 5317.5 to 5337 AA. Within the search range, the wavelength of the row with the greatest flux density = 5318.11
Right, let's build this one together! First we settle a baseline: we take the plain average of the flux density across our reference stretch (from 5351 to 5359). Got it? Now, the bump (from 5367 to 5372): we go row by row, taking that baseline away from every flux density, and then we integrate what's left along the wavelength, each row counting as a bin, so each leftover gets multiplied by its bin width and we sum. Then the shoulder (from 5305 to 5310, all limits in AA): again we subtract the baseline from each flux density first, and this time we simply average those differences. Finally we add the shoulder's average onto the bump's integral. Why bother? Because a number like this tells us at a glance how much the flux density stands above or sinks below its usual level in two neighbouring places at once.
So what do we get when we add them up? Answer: 0.03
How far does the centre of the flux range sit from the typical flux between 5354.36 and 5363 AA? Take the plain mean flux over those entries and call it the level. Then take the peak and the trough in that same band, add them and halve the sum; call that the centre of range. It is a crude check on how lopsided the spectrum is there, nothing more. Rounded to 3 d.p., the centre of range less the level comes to -0.006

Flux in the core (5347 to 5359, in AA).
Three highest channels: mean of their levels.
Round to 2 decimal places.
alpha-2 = 1.12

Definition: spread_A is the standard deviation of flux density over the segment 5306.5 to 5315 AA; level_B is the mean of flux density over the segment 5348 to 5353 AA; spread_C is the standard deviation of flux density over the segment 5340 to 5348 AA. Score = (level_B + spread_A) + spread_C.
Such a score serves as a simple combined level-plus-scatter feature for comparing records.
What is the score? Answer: 1.11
